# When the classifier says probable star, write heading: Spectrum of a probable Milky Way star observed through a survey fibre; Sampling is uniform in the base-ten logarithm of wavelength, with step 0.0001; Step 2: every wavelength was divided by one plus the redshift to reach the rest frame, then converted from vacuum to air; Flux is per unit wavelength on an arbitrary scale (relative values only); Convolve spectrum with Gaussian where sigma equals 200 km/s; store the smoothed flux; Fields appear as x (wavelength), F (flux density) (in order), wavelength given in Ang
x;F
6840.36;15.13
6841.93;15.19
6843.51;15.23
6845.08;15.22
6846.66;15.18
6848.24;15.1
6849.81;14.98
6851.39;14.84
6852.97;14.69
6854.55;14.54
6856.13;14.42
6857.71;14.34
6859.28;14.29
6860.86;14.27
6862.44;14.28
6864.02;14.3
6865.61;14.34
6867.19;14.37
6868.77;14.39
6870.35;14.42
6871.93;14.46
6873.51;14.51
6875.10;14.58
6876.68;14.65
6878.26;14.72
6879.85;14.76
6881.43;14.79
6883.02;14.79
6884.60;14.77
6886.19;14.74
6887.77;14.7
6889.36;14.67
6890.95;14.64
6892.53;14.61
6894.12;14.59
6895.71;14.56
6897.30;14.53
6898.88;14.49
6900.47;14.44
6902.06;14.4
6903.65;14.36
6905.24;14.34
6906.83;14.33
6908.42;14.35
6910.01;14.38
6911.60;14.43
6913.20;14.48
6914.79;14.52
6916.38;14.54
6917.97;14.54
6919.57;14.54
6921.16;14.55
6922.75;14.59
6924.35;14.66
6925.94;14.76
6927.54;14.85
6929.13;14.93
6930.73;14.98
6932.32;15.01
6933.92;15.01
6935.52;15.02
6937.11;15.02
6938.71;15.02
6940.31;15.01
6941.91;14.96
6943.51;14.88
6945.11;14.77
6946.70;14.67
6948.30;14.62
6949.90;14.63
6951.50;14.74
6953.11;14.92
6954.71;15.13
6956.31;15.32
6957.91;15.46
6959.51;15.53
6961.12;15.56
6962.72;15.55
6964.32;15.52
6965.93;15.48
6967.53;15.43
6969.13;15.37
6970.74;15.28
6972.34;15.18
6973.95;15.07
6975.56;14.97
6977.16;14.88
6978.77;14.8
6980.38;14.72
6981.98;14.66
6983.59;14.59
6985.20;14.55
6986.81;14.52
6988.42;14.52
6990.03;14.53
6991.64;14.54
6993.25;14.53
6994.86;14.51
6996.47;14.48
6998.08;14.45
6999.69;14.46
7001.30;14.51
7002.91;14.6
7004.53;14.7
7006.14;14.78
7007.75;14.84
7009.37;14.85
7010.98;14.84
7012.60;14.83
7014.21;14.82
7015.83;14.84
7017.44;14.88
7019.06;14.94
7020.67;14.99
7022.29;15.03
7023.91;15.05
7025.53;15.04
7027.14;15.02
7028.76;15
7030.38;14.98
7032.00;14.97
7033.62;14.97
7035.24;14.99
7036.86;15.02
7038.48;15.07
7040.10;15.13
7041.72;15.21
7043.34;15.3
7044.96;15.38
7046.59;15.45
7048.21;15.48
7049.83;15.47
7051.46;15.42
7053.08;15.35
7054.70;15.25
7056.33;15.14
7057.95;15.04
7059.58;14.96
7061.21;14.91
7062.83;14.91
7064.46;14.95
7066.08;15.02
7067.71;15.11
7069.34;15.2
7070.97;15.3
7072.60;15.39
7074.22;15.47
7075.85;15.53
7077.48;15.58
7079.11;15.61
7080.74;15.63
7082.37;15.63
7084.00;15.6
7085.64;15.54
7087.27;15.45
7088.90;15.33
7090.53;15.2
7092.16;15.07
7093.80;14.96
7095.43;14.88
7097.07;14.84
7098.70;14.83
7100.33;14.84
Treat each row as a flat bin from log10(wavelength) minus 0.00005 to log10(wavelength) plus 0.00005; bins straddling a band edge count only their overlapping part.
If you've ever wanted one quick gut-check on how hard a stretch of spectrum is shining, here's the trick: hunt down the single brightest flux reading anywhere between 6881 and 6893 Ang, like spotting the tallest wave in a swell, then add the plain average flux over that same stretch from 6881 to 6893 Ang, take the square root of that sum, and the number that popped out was 5.43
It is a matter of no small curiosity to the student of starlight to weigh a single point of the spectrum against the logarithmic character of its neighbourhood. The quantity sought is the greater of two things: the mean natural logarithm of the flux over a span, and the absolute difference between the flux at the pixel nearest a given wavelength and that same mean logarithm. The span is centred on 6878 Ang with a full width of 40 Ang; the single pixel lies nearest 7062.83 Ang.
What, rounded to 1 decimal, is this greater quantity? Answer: 12.2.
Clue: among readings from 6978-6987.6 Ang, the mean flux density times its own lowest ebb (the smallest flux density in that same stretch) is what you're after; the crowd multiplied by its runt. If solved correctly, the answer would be 213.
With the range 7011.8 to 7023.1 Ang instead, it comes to 221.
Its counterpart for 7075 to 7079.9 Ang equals 242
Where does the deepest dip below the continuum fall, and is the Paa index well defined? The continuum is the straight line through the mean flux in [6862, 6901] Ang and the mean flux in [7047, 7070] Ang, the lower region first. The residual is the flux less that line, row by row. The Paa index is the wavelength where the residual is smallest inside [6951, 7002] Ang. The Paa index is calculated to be 6998.08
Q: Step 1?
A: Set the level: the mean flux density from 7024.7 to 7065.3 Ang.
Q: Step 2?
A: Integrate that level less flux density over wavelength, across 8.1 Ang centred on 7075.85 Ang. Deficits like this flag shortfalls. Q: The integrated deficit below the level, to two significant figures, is -3.1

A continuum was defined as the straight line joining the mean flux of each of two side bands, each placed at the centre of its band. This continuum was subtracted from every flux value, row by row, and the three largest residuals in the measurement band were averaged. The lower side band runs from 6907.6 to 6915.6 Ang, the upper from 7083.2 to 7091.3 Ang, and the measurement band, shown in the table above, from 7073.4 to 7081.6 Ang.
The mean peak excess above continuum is 0.23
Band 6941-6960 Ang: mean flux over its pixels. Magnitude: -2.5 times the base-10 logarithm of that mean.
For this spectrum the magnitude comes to -2.94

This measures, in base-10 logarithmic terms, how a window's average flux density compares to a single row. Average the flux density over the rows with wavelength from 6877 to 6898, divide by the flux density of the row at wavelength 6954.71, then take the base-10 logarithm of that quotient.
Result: -0.013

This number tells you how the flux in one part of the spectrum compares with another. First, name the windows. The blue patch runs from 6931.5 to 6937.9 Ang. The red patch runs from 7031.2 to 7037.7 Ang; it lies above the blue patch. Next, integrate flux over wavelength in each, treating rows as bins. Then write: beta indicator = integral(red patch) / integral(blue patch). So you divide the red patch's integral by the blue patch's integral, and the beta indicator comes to 1.01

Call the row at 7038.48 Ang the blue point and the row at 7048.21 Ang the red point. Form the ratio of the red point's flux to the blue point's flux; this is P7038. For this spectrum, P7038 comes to 1.03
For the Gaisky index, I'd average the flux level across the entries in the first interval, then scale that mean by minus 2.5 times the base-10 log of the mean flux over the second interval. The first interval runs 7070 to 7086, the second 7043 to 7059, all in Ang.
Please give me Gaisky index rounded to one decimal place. -46.0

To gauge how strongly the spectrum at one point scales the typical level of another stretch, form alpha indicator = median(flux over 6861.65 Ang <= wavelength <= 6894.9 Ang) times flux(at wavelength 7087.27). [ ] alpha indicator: 226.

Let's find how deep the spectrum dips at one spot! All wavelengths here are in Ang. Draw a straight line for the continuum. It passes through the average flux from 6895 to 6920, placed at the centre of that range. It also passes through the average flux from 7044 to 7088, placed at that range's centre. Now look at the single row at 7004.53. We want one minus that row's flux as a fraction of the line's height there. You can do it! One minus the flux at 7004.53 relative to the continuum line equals 0.019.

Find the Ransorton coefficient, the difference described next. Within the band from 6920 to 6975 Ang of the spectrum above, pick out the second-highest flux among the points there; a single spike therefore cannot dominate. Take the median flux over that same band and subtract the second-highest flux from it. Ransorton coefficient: -0.54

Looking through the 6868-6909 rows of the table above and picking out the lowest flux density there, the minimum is 14.33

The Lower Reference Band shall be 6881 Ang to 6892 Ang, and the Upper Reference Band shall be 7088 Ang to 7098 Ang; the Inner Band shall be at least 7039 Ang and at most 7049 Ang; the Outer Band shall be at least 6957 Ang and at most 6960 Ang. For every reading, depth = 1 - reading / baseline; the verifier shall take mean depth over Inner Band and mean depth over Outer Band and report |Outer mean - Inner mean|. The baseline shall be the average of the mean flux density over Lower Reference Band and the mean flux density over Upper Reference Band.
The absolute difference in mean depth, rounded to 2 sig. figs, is 0.011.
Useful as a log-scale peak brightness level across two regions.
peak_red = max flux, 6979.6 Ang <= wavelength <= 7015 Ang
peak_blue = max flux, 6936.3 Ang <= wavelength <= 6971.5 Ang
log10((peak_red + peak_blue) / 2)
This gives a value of 1.18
